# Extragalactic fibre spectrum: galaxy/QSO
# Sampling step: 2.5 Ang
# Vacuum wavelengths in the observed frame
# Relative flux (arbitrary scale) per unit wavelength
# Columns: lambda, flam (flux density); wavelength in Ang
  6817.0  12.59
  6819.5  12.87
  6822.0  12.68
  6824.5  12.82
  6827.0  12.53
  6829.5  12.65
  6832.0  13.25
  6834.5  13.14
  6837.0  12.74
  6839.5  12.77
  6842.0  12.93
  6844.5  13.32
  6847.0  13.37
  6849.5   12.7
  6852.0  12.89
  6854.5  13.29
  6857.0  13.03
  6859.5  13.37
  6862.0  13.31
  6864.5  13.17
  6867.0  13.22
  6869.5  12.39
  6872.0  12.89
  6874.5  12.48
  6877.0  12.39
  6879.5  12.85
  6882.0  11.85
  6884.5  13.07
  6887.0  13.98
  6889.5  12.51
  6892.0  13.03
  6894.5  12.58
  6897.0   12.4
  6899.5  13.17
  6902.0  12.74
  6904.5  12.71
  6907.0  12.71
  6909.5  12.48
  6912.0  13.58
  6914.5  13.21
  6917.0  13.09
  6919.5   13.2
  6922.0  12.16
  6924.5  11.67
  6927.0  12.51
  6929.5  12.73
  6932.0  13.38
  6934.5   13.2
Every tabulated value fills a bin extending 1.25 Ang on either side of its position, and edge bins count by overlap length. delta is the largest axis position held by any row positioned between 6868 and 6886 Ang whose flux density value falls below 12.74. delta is 6882.0 Ang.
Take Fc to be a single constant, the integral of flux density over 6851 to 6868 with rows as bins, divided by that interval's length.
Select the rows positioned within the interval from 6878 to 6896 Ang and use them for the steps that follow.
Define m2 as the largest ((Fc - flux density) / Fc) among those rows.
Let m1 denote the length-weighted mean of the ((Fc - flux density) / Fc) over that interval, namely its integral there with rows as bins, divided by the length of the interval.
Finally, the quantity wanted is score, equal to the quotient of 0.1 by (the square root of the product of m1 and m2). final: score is 1.9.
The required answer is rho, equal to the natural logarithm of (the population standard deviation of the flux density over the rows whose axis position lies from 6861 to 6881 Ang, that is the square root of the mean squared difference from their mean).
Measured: -1.0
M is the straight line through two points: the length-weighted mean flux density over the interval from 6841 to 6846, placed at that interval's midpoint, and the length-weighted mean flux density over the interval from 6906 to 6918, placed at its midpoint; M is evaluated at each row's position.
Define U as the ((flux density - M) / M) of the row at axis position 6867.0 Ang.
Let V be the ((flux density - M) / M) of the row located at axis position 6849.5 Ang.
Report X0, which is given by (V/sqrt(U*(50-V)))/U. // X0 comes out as -6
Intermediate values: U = 0.009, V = -0.033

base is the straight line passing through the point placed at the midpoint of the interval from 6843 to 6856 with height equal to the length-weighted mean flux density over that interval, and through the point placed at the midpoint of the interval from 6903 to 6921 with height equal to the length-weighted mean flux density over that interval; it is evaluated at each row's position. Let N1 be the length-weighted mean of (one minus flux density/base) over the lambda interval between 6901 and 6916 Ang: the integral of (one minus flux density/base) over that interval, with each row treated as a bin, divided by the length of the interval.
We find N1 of 0.006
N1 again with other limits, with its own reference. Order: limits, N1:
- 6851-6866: -0.007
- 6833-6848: 0.006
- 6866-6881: 0.029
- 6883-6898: 0.008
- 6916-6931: 0.030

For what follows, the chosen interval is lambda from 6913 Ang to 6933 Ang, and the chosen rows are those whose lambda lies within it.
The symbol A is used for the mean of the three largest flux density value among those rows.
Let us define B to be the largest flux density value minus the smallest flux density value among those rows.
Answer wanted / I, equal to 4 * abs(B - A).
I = 46.2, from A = 13.3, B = 1.7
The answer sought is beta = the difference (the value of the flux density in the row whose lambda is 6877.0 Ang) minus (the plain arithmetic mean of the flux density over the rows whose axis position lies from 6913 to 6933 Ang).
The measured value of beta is -0.354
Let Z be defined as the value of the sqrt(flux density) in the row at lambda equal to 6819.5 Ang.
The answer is 3.59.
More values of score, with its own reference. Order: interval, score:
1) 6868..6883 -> 1.4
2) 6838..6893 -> 2.3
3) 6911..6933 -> 1.8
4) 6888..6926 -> 1.6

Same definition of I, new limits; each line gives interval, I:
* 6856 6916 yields 46.1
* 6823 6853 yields 49.9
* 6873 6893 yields 44.9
